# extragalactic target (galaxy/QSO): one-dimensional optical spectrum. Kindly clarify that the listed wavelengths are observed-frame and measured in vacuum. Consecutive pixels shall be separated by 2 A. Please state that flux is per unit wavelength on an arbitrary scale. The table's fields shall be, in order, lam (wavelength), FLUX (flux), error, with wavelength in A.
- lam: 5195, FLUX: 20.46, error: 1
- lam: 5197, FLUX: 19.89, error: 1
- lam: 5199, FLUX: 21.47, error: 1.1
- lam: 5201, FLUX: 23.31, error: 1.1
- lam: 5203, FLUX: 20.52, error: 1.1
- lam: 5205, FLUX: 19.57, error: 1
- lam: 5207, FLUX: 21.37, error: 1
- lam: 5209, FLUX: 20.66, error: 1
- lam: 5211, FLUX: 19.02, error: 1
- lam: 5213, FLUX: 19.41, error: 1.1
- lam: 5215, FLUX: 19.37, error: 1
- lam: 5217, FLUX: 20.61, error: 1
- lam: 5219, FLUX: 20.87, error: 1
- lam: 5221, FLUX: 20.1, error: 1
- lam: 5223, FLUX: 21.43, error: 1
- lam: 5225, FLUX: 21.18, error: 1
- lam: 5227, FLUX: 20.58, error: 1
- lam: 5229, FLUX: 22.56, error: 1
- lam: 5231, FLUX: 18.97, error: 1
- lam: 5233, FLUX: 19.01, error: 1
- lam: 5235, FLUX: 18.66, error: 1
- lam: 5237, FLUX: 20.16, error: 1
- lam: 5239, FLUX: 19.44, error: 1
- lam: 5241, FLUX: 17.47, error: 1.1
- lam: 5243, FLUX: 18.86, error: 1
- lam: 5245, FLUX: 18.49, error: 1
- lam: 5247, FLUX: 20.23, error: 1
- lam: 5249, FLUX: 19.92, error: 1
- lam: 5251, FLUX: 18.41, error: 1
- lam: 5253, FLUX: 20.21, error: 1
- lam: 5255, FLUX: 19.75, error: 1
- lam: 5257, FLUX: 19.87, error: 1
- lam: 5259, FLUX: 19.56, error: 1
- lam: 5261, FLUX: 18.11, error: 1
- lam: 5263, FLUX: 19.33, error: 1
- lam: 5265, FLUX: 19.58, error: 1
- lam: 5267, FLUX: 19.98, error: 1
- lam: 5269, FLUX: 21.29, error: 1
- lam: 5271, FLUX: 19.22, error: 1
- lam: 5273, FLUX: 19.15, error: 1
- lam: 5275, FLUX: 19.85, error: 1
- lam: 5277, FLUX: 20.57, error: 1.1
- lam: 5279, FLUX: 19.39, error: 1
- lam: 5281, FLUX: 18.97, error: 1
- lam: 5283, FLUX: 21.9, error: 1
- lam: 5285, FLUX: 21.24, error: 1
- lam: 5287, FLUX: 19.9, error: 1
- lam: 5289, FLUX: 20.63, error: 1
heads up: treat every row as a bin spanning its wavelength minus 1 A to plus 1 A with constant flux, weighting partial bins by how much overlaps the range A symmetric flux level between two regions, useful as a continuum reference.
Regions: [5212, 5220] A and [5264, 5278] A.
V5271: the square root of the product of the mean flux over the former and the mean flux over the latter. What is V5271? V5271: 20.0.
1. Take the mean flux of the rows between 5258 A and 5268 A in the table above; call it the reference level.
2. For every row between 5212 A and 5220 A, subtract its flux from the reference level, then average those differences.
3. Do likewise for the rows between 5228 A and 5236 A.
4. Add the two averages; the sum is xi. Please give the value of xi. -1.2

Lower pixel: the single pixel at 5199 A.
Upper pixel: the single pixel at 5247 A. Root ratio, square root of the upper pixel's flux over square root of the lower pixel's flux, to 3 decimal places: 0.971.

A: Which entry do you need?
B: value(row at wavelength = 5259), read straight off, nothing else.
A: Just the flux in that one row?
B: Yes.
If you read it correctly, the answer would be 19.56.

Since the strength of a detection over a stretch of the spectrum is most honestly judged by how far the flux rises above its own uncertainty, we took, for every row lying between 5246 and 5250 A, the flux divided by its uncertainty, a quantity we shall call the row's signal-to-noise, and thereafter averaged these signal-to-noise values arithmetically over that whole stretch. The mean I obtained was 20.1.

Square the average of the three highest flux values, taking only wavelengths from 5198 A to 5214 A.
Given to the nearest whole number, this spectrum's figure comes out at 486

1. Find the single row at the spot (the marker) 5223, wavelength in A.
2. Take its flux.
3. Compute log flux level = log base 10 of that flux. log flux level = 1.331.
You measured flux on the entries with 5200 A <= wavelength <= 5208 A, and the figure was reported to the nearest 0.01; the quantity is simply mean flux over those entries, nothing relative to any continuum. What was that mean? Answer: 21.19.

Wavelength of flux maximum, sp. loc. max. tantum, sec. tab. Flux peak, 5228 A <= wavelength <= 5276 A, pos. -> 5229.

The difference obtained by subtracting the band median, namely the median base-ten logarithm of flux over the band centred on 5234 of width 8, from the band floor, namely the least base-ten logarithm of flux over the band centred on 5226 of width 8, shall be 0.035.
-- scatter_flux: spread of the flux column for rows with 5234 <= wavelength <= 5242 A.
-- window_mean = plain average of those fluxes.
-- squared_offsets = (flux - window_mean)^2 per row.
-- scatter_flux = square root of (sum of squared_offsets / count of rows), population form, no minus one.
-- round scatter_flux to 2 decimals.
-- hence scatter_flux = 1.00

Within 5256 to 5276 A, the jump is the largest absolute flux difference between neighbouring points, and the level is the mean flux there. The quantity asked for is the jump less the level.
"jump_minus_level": -17.5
